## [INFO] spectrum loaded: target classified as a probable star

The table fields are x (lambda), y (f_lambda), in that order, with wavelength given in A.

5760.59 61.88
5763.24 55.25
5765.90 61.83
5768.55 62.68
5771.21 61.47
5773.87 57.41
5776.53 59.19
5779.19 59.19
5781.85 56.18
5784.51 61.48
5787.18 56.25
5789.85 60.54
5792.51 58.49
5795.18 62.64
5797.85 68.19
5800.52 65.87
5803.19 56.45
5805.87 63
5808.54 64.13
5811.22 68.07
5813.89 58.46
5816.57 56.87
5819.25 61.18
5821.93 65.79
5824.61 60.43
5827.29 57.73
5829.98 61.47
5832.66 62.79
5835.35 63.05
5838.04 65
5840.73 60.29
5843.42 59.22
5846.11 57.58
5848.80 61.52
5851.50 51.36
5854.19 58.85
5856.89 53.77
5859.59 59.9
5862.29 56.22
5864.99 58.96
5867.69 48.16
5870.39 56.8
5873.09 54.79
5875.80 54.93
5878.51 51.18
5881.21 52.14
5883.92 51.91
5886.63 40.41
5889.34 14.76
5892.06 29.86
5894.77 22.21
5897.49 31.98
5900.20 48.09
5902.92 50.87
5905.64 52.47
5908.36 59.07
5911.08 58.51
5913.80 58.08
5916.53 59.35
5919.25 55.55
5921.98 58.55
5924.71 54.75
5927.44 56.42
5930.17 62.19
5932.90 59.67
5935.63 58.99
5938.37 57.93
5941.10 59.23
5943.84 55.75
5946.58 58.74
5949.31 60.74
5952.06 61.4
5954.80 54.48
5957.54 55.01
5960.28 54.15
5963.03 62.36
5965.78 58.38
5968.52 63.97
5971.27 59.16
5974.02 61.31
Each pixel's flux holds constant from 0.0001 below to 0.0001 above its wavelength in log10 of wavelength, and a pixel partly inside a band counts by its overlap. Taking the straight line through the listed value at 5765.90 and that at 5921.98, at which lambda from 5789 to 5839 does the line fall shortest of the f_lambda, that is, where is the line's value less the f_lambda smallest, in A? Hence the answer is 5811.22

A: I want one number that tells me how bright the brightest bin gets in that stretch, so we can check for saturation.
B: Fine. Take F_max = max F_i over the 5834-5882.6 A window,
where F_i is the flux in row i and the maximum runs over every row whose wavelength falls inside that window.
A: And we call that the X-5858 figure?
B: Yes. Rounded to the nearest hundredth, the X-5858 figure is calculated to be 65.00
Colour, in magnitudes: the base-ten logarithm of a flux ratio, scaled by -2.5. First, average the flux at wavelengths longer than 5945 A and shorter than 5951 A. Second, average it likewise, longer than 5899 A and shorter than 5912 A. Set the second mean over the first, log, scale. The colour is 0.114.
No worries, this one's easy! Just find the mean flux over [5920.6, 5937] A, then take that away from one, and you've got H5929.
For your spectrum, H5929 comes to -57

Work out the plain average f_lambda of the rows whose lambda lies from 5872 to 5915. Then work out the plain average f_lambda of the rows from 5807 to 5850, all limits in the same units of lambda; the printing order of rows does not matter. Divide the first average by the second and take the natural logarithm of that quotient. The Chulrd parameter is -0.30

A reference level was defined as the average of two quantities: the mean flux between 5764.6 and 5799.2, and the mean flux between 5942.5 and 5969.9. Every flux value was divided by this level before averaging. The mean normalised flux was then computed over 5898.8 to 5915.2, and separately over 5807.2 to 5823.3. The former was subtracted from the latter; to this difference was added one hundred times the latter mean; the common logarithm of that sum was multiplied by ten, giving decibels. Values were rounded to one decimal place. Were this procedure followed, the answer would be 20.2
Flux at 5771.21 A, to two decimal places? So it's 61.47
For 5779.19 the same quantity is 59.19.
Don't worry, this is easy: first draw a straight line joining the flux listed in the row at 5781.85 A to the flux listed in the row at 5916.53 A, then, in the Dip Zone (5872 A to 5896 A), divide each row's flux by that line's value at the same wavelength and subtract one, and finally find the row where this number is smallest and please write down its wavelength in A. 5889.34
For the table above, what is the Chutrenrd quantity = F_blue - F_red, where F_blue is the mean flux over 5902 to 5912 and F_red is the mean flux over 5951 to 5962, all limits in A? -1.0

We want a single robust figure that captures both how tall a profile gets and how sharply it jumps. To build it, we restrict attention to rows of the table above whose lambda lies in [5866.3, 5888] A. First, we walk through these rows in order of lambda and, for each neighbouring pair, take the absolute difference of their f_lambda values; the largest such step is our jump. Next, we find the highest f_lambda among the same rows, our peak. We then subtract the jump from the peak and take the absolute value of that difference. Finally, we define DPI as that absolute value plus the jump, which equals 56.8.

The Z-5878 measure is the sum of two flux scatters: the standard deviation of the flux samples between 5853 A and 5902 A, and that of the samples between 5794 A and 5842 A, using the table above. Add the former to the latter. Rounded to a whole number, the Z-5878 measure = 17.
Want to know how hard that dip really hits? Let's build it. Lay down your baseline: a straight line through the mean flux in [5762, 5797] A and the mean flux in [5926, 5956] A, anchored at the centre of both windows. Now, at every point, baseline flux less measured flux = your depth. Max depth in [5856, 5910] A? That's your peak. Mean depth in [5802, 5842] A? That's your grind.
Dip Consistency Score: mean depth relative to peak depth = -0.05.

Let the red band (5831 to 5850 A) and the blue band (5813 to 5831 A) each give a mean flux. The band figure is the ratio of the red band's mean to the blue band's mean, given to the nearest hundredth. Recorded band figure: 1.02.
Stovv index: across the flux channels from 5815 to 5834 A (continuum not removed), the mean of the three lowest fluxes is 58.3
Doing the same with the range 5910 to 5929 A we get 55.6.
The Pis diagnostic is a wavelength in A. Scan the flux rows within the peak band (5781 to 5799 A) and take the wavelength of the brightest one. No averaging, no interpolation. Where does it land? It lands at 5797.85 A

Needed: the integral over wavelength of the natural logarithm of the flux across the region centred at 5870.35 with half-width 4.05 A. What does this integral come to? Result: 32.2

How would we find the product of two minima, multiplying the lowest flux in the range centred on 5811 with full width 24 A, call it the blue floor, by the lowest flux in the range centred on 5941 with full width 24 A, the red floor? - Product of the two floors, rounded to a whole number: 3147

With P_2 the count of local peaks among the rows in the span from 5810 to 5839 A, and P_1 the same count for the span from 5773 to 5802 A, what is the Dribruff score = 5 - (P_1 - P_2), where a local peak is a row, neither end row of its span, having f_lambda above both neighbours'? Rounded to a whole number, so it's 3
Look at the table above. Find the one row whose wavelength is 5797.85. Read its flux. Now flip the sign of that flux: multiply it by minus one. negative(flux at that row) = -68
